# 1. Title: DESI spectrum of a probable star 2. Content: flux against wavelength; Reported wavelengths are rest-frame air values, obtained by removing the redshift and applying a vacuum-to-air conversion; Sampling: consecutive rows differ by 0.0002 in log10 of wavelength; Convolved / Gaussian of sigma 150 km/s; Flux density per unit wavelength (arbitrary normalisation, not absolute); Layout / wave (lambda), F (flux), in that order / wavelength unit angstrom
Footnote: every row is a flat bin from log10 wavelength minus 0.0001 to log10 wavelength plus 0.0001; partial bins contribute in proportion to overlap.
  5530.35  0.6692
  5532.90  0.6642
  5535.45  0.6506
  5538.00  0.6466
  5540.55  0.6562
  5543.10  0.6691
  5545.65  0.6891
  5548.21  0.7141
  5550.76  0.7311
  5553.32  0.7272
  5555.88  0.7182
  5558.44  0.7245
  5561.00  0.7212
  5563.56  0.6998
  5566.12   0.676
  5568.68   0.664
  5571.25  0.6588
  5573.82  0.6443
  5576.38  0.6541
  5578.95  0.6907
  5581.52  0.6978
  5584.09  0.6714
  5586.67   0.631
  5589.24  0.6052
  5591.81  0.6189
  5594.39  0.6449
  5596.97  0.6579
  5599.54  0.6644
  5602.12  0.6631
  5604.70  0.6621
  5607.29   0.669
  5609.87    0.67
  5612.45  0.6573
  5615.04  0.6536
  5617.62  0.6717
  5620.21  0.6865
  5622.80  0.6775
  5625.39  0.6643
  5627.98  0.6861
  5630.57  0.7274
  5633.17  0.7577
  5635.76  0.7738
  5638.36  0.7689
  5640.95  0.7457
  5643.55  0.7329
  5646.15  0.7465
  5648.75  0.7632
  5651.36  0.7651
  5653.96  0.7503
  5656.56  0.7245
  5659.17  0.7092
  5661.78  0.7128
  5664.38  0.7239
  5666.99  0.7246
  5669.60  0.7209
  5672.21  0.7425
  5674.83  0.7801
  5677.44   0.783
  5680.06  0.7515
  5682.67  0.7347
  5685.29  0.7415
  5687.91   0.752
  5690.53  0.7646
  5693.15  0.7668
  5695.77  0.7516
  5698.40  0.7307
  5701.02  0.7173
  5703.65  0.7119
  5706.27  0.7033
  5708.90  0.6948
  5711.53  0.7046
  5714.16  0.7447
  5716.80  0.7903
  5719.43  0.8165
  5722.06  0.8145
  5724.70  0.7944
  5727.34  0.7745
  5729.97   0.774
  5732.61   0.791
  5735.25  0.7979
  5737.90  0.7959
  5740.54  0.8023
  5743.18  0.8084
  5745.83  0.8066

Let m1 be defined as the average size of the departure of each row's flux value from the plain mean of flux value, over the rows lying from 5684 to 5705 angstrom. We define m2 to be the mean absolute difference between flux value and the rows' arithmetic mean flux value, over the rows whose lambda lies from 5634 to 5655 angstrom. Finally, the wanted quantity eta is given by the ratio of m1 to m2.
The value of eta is 1.40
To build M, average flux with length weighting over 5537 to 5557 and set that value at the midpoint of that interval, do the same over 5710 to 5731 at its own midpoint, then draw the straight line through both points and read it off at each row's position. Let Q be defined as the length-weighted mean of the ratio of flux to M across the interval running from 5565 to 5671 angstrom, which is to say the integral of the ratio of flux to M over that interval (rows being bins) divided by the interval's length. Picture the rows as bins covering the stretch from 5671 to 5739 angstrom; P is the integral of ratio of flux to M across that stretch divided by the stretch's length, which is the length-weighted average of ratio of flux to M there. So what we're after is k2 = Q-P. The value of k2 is -0.04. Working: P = 0.99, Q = 0.95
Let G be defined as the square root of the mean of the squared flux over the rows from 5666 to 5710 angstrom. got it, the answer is 0.740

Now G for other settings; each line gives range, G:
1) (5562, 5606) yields 0.660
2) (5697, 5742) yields 0.763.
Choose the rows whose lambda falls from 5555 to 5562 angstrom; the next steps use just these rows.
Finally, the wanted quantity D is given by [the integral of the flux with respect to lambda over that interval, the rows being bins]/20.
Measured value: 0.253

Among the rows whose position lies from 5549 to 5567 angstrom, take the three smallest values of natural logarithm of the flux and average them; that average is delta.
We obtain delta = -0.36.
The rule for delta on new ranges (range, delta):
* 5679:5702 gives -0.32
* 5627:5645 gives -0.34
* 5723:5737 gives -0.25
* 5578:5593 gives -0.48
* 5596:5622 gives -0.42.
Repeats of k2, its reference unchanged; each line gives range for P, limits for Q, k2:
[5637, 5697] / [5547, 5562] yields 0.04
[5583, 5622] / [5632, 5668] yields 0.09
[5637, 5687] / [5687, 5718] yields -0.03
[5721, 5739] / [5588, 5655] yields -0.06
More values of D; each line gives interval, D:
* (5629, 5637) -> 0.300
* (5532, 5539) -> 0.229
